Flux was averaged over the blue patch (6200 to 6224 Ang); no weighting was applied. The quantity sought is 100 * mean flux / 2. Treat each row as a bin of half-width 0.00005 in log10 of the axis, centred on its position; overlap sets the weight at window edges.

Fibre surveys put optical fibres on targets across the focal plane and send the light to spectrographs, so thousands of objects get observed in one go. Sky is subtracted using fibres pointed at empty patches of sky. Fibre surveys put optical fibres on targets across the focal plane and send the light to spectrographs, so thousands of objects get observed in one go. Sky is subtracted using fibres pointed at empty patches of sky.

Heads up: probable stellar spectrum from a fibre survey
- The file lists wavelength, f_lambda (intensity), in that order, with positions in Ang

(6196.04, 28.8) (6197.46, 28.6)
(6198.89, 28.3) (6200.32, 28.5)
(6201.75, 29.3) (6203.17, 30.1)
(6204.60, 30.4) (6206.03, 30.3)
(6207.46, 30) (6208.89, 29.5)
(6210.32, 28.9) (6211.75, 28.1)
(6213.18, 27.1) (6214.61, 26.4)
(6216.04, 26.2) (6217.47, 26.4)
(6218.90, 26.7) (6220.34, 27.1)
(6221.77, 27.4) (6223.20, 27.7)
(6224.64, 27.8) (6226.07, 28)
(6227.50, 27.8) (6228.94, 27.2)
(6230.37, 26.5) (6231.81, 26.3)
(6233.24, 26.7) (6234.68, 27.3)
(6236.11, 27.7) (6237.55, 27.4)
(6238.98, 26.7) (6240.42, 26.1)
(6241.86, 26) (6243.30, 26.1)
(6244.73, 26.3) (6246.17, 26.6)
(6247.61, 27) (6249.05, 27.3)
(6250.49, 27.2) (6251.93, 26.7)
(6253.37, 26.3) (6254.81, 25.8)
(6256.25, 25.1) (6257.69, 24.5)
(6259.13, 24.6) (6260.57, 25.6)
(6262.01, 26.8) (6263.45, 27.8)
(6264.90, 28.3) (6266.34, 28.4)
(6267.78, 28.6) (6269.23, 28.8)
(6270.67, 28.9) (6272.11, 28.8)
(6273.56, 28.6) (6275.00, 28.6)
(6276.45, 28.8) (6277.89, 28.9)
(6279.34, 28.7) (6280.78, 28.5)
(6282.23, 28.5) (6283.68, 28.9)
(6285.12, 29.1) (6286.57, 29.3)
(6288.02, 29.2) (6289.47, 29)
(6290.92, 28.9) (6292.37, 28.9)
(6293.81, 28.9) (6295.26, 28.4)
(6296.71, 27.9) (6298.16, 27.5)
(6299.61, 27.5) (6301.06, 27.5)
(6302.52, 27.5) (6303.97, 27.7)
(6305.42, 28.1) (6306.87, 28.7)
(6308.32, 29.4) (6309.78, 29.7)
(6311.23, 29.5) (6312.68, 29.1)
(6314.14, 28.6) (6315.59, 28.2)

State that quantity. 1412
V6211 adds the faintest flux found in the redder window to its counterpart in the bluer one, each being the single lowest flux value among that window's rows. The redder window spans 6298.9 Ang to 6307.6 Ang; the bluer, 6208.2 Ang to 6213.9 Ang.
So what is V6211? 54.6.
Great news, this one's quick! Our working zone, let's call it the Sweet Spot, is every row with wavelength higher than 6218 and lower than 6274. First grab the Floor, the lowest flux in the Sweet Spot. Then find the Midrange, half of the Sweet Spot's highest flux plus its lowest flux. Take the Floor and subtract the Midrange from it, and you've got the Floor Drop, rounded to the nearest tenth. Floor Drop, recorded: -2.2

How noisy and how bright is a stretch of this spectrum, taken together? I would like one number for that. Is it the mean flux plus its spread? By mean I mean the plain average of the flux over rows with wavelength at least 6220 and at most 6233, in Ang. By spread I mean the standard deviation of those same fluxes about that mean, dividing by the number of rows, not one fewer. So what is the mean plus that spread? 27.9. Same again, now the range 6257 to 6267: 28.1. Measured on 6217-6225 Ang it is 27.7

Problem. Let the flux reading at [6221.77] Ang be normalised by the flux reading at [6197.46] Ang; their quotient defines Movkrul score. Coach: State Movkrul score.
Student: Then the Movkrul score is 0.96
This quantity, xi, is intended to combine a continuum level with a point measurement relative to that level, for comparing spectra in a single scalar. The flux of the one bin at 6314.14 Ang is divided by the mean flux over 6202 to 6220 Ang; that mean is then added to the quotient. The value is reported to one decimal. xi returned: 29.4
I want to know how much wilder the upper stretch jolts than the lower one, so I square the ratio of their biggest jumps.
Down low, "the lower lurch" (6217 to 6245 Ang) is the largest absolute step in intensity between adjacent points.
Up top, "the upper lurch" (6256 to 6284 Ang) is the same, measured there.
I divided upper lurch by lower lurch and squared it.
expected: 2.9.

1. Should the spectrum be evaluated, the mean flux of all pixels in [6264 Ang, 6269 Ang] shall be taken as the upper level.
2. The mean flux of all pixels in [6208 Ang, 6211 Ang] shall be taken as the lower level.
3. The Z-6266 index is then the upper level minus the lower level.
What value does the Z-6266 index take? -0.8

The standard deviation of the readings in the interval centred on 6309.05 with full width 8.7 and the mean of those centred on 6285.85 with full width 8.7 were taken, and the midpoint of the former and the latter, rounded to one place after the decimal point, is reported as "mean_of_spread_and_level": 14.8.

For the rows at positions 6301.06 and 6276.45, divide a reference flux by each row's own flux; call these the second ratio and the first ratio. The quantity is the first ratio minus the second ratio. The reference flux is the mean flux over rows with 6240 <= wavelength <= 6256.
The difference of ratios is -0.043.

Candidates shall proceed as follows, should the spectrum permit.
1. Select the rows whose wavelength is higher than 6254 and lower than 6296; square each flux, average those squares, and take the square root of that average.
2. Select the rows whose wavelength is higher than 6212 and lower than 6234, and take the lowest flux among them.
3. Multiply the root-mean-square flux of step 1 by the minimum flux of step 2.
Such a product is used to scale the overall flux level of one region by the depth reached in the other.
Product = 736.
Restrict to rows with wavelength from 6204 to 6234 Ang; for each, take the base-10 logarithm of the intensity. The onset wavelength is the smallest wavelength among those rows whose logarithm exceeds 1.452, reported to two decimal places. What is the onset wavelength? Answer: 6204.60 Ang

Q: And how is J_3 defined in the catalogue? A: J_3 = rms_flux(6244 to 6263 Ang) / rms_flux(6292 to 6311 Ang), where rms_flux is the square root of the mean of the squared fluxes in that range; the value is 0.92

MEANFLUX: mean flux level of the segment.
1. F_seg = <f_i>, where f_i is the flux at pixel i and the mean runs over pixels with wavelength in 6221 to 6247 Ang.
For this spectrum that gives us 27.0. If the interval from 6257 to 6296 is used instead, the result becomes 28.2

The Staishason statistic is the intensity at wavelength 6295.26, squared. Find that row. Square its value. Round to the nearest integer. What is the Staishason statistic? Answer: 807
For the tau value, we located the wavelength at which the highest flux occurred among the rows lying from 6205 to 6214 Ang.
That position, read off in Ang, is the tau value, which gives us 6206.03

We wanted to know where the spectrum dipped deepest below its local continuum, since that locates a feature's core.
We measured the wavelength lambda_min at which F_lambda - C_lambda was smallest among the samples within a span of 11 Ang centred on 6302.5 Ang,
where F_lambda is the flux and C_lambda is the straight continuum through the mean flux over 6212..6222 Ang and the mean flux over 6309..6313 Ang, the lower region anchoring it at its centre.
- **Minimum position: 6302.52 Ang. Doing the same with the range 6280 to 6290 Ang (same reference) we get 6282.23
